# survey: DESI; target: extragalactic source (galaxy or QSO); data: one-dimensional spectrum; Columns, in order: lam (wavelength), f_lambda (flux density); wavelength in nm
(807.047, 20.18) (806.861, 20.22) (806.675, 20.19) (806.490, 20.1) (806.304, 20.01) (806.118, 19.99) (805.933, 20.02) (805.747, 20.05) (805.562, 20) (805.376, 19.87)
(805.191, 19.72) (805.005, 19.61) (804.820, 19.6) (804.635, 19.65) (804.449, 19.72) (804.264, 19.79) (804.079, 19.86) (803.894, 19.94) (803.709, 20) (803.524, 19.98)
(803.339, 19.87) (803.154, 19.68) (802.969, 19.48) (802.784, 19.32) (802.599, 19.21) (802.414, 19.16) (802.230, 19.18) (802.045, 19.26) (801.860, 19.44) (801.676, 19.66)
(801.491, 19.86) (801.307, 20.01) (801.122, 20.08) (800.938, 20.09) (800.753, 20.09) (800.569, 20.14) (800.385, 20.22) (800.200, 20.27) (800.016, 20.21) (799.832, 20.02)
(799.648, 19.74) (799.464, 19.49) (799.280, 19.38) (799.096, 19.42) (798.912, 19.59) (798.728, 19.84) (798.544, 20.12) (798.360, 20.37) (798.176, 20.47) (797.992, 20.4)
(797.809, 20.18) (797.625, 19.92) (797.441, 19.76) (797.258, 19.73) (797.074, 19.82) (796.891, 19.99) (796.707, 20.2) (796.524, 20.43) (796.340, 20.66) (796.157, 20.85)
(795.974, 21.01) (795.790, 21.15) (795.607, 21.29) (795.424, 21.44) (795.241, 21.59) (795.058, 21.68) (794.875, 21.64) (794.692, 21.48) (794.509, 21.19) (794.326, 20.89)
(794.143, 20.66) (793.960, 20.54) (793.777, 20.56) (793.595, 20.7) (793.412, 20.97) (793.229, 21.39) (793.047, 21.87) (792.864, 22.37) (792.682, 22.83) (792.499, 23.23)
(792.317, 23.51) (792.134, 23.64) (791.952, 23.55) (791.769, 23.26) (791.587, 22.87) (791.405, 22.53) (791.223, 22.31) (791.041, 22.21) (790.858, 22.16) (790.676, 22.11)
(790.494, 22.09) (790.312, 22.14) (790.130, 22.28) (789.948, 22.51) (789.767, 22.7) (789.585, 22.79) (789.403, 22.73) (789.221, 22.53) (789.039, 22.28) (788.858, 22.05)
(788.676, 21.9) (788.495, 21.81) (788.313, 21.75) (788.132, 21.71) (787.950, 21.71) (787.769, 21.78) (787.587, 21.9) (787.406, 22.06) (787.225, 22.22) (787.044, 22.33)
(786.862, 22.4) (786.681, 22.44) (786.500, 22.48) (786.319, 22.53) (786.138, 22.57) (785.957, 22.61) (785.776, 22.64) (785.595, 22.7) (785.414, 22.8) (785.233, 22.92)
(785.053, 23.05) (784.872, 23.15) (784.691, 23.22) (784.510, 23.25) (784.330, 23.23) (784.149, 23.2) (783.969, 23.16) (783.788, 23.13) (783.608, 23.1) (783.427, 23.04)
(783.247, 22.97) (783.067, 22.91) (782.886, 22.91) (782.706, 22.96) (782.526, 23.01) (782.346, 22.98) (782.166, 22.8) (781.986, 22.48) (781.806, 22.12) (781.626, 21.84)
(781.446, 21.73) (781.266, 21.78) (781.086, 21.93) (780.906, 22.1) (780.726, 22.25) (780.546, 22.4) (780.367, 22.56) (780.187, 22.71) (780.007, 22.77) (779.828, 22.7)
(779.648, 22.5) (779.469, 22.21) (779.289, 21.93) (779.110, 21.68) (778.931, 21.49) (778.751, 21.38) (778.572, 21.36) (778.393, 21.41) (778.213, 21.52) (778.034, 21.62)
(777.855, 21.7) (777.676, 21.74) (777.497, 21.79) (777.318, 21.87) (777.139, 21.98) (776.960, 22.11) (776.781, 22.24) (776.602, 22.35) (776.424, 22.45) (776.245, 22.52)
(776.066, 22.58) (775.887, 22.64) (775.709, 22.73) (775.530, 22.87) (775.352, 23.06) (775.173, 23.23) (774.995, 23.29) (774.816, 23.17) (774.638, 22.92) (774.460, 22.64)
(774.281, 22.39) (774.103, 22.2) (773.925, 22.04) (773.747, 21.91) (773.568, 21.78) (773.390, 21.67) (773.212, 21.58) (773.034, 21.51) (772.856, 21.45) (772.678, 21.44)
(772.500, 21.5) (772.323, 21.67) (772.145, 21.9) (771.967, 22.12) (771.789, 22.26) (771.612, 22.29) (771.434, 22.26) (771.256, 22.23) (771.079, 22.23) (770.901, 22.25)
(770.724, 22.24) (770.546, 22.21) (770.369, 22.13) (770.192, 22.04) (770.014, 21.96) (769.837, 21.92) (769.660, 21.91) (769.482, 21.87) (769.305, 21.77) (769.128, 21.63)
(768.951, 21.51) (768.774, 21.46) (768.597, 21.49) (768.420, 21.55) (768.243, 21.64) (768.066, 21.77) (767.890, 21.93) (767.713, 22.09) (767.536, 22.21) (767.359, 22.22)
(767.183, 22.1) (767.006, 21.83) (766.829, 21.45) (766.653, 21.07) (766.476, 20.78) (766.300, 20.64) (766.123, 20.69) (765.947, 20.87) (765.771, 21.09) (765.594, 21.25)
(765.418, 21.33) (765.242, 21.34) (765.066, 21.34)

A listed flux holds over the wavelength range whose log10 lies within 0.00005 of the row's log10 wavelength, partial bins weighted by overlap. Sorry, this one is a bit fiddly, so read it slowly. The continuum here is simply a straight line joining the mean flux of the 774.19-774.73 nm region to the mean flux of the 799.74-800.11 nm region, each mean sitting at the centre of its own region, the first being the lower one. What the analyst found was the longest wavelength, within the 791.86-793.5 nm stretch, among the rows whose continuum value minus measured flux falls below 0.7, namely 793.412 nm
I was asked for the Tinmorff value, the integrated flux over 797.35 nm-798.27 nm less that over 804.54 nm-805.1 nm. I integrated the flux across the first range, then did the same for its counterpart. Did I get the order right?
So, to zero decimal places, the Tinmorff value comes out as 8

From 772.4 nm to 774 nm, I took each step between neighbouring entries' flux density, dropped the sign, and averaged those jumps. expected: 0.08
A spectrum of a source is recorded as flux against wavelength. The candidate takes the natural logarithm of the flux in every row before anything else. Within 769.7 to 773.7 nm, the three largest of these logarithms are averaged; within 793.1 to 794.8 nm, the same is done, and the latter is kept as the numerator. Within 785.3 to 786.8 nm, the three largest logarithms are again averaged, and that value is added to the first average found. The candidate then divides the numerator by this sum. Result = 0.492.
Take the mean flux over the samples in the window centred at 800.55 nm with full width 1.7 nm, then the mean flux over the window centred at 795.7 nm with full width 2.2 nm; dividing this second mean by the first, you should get 1.049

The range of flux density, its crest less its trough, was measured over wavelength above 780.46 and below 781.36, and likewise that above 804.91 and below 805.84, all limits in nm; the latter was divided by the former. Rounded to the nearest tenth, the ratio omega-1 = 0.7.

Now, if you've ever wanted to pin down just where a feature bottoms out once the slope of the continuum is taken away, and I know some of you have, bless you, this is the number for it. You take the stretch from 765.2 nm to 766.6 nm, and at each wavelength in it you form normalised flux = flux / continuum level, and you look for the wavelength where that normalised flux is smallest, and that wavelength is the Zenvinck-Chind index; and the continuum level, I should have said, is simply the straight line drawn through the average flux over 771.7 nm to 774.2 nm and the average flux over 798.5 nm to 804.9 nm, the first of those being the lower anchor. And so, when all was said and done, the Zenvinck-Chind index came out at 766.300 nm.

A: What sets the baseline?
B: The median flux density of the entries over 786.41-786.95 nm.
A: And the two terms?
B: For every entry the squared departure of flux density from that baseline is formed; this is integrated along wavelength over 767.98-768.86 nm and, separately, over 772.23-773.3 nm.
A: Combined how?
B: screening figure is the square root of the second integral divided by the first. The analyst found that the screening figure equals 1.2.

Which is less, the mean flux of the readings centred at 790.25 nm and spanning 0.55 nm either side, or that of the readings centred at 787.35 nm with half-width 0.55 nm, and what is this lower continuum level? 22.1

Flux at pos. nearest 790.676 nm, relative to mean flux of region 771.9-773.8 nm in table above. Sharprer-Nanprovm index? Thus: 1.02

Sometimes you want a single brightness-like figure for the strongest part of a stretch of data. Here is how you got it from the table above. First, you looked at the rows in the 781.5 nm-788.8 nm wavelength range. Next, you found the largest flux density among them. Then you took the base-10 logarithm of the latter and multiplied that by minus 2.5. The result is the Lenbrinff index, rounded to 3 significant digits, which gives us -3.42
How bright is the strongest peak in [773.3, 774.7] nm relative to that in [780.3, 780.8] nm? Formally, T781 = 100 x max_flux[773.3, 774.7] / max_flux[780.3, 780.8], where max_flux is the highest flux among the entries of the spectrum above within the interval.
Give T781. 102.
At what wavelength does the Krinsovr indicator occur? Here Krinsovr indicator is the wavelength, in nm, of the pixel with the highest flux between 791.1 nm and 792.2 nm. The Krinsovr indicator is 792.134 nm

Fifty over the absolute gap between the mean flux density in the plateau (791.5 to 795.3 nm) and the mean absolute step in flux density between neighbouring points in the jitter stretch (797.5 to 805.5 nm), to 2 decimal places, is 2.29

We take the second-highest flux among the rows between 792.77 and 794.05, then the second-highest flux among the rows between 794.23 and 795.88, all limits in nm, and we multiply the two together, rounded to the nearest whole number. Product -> 473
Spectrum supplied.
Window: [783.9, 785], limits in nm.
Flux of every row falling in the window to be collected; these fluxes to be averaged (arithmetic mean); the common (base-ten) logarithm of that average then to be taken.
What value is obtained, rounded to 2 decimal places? 1.37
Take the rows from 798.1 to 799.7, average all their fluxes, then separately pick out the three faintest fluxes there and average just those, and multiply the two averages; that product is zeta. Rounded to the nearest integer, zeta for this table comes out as 385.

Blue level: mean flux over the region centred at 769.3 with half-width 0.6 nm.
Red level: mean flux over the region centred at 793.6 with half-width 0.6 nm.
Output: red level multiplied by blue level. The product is 455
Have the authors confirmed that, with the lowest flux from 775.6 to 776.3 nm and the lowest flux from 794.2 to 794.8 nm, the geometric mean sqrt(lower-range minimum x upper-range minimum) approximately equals 21.7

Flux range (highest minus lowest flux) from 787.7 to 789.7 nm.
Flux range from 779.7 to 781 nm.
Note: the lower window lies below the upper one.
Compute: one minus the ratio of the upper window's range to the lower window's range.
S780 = -0.6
